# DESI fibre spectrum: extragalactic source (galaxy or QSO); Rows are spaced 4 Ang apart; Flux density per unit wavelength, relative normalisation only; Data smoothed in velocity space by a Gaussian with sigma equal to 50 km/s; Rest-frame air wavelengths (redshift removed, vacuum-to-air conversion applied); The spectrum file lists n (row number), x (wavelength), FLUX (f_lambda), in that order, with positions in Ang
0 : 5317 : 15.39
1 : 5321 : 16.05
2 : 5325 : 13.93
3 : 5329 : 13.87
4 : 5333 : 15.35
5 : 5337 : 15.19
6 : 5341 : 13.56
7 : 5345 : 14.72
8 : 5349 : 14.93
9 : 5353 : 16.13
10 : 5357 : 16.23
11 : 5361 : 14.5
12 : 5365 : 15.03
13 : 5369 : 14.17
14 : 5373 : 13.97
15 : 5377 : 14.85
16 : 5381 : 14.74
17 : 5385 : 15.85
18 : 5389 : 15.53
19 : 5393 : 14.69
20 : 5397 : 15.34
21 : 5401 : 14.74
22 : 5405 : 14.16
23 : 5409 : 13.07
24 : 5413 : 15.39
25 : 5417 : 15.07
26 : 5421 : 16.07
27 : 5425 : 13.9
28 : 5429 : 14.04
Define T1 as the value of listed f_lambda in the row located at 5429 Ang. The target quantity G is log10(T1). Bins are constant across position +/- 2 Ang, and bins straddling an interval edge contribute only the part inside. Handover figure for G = 1.15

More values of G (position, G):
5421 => 1.21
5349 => 1.17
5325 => 1.14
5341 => 1.13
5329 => 1.14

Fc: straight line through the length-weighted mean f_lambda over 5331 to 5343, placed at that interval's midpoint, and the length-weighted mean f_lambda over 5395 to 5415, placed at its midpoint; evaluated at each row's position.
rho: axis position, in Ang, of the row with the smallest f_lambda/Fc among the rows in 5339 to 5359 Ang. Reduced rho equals 5341 Ang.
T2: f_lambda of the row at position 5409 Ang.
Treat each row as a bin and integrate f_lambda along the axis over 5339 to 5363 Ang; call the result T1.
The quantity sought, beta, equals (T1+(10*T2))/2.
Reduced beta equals 245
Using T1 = 360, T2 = 13.07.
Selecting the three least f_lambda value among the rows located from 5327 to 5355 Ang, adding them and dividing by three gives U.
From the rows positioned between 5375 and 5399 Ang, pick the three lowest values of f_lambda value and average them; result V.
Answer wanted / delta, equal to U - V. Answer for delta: -0.7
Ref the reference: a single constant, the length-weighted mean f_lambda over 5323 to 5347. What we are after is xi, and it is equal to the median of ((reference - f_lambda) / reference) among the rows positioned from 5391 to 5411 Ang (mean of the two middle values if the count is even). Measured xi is -0.018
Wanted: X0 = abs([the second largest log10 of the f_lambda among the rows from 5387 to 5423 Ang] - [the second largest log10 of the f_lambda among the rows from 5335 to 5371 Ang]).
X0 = 0.0165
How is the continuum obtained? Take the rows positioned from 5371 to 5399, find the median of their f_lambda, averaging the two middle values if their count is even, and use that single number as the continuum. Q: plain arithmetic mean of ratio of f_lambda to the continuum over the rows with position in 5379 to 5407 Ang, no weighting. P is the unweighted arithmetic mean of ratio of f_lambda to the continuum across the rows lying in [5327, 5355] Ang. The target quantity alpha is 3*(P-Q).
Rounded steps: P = 1.00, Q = 1.01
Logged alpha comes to -0.04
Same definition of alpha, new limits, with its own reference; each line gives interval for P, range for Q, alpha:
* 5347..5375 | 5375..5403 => -0.02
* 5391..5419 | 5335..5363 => -0.08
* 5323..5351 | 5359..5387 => -0.05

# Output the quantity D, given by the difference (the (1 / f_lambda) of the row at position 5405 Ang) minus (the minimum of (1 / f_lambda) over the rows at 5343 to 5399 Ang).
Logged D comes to 0.009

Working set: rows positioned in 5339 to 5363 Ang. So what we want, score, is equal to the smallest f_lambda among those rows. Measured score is 13.56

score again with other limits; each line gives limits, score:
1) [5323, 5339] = 13.87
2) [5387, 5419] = 13.07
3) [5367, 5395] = 13.97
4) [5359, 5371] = 14.17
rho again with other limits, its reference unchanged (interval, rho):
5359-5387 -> 5373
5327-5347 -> 5341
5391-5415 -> 5409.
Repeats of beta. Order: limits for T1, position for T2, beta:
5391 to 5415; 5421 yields 255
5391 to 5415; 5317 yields 252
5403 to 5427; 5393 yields 249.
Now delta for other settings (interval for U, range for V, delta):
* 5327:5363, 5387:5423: 0.0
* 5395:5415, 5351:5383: -0.2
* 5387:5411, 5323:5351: 0.2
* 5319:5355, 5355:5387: -0.4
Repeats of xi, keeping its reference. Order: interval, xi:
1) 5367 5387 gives -0.021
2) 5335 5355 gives -0.034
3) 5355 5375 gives -0.004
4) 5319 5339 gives -0.052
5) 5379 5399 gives -0.063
